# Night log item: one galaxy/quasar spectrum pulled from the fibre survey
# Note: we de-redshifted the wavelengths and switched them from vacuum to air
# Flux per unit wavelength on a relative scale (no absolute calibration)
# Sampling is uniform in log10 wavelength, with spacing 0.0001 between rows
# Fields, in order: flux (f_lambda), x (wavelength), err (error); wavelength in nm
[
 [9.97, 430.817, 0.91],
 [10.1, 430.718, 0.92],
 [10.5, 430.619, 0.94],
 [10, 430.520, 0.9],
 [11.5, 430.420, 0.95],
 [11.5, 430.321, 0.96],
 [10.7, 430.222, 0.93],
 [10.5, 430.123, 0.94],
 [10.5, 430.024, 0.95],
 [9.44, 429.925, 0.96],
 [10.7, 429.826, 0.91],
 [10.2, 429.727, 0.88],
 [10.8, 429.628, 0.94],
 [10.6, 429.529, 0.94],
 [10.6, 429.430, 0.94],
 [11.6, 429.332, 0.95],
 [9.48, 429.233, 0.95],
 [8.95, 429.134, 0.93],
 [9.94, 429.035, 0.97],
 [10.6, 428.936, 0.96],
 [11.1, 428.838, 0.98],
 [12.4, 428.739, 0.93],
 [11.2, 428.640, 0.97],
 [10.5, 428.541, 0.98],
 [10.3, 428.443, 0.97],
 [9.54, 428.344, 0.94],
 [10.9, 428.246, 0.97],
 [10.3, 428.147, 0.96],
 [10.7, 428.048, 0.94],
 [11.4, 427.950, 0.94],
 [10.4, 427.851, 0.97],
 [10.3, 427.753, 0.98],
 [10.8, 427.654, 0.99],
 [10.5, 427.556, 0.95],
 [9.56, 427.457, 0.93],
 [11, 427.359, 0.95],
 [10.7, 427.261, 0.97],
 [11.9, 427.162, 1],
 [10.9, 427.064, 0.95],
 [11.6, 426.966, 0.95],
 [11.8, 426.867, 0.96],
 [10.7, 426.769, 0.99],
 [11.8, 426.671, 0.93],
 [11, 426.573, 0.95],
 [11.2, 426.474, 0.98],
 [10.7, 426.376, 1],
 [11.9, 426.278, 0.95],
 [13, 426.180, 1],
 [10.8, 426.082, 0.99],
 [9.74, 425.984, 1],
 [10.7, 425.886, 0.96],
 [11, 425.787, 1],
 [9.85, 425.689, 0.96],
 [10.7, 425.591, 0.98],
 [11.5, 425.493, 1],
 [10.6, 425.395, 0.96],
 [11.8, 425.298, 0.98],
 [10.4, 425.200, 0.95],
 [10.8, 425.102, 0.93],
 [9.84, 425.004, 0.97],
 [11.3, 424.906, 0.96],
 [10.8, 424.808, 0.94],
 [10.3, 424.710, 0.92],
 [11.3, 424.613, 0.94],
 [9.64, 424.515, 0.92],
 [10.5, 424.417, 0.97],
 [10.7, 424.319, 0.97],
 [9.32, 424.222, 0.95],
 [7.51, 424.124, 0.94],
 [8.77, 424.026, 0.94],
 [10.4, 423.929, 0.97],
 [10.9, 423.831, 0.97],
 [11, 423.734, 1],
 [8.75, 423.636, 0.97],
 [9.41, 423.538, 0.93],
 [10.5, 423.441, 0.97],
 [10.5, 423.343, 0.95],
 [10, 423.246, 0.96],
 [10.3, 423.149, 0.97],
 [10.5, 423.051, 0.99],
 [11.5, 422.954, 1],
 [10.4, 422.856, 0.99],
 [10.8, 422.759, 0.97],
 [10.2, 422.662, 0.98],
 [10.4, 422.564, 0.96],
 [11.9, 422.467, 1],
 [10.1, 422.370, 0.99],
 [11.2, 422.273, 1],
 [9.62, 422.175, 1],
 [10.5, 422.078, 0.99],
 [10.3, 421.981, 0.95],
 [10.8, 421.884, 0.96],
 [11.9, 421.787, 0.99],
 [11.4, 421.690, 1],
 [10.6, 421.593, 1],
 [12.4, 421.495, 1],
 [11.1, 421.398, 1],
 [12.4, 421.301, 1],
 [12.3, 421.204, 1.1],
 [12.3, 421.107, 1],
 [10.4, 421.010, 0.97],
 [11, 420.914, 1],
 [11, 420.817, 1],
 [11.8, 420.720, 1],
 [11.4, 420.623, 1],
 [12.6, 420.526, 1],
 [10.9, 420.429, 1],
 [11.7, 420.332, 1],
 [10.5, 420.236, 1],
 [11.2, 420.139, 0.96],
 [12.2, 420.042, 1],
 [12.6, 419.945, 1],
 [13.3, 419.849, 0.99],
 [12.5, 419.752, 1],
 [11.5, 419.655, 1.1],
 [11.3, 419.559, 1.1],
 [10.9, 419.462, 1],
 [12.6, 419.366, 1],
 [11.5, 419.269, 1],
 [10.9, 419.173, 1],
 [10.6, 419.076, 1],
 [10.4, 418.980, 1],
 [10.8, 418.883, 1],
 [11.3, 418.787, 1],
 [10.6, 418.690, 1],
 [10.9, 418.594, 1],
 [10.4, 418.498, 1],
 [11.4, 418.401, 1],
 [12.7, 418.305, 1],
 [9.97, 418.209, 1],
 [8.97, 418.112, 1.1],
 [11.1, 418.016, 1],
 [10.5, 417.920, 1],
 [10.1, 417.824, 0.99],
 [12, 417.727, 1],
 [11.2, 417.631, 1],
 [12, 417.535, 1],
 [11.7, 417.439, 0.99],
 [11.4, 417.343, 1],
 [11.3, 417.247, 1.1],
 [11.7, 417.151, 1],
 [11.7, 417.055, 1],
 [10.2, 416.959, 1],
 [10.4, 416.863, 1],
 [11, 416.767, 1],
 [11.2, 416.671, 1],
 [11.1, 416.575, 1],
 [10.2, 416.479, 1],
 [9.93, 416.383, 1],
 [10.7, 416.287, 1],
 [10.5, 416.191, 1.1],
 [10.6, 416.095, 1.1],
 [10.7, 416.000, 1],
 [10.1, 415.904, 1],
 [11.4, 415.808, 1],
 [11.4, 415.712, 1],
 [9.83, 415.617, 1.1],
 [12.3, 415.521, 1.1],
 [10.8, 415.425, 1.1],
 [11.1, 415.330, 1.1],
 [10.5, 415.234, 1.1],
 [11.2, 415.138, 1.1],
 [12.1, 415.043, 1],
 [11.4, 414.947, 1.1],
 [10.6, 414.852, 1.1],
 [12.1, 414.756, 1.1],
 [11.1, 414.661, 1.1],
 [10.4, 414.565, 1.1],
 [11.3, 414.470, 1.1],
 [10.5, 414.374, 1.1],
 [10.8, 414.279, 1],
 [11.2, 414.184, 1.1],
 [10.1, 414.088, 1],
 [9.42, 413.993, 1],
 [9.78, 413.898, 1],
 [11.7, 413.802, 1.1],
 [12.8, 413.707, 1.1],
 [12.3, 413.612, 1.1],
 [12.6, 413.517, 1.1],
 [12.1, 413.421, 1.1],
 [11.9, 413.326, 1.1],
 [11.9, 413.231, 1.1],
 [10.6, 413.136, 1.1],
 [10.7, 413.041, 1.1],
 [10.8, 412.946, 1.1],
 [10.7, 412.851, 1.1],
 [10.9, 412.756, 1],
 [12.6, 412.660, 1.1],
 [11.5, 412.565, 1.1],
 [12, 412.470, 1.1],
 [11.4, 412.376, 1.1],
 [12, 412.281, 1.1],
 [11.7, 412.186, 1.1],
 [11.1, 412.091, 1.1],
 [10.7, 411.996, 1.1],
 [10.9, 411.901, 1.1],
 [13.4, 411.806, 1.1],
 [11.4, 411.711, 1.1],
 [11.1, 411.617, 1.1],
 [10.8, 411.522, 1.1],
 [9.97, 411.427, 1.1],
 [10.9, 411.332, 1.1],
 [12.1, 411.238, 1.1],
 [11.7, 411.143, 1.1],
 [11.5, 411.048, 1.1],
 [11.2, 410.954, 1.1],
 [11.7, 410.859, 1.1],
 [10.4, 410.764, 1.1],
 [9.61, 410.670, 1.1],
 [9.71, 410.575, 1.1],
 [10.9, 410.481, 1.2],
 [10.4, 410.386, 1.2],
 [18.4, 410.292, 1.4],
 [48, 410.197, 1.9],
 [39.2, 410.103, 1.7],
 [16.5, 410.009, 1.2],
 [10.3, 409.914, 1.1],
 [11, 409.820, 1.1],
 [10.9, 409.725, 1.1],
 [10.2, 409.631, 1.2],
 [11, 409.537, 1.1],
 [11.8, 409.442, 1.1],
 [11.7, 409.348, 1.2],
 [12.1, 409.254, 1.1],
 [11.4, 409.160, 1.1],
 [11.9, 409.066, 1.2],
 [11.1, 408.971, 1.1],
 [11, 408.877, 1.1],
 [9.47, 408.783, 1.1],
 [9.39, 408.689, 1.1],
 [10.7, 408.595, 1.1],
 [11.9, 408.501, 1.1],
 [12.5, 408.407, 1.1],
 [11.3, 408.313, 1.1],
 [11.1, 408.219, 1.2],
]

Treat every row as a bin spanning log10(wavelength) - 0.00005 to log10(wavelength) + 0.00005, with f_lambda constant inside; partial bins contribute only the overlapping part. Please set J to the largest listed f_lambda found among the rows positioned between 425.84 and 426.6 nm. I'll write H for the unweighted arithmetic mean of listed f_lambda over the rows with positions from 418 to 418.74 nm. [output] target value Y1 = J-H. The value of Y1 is 2.2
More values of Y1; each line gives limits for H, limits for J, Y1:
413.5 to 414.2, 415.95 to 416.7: 0.0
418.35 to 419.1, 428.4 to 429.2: 1.6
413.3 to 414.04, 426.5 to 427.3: 0.3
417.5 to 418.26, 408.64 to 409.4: 1.4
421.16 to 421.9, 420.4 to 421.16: 1.0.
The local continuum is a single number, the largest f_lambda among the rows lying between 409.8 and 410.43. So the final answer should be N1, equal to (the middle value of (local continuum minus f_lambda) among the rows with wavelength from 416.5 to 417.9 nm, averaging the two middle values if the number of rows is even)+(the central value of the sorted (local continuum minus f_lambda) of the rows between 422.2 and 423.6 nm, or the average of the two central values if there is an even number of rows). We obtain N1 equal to 74.3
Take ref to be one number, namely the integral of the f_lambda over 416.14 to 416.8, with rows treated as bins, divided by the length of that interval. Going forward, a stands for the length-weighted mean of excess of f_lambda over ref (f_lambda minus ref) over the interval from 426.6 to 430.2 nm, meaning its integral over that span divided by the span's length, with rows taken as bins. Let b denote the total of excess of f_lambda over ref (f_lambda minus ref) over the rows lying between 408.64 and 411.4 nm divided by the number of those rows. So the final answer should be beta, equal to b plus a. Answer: 3.0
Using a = 0.0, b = 3.00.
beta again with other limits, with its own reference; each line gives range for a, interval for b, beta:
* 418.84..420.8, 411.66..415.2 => 1.6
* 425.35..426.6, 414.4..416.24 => 0.7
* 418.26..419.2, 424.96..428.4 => 0.6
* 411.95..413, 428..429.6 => 0.7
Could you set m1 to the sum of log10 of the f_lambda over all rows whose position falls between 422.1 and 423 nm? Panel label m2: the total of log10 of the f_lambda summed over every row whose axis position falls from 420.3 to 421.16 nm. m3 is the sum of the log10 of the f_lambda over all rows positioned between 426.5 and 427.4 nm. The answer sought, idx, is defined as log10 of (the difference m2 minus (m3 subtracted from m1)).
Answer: 0.99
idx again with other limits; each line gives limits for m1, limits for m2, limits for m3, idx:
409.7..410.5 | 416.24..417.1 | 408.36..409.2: 0.89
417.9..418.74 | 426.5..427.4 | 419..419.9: 0.99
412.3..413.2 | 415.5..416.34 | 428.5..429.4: 0.96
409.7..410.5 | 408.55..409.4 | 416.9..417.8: 0.90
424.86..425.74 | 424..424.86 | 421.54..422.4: 0.95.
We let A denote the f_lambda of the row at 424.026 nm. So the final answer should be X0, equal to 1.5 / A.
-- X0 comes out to 0.171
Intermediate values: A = 8.77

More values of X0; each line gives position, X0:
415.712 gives 0.132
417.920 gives 0.143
